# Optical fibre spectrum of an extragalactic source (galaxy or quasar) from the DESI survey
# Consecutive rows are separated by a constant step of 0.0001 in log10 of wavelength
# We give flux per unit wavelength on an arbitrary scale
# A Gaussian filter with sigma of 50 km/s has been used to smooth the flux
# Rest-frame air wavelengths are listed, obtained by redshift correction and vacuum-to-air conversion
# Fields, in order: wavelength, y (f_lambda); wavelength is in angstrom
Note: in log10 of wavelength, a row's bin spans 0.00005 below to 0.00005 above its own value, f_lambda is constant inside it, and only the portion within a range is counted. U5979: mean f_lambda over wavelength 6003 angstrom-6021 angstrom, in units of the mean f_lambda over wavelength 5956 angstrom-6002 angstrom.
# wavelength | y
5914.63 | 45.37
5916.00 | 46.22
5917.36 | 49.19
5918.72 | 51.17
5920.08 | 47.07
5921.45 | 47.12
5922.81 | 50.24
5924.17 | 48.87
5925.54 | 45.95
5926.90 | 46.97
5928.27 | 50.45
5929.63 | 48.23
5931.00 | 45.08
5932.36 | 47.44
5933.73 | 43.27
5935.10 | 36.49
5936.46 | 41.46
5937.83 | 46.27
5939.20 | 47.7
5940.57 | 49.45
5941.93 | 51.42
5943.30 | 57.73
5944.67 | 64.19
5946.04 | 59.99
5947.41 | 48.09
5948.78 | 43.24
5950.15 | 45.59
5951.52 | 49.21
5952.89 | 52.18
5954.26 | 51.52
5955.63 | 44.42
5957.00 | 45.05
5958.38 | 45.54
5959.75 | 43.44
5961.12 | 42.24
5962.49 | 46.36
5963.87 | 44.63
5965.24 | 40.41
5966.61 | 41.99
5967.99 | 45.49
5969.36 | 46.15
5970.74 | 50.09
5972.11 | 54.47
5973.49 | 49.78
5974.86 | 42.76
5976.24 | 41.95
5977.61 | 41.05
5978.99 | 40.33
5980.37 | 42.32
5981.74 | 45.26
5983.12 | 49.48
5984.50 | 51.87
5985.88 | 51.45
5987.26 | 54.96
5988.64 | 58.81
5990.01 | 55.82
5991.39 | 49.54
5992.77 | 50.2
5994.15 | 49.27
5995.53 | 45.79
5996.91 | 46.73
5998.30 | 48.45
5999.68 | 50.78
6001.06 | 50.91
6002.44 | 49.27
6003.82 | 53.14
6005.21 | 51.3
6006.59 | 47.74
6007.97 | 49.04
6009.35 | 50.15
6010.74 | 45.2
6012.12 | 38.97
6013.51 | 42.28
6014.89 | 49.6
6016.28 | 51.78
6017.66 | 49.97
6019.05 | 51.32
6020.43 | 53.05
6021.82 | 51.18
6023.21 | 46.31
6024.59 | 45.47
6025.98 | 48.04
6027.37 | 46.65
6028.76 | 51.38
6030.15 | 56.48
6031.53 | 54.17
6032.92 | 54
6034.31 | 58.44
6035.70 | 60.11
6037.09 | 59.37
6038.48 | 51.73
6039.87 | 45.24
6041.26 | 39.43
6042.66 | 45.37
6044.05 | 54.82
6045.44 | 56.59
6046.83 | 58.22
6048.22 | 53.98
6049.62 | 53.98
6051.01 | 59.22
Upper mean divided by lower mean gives 1.03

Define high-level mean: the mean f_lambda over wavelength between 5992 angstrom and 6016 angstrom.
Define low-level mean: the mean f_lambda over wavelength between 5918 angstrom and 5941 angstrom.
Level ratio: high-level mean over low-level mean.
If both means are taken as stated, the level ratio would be 1.03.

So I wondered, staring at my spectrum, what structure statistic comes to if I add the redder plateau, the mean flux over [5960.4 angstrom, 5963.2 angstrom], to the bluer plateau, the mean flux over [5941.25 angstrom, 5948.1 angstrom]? 101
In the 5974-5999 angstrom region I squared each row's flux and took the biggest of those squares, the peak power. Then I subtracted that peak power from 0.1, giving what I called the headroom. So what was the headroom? -3459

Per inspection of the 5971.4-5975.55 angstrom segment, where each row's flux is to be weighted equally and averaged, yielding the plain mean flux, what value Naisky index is 49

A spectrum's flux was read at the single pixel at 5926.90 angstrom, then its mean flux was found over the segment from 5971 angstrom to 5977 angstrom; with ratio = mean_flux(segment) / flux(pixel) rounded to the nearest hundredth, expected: 1.01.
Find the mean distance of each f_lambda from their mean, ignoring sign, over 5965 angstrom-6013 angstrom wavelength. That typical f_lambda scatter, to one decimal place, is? 3.9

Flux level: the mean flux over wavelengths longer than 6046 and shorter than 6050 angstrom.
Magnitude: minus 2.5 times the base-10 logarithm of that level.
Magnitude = -4.36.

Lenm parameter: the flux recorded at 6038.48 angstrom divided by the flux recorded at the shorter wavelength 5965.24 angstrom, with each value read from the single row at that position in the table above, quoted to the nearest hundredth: 1.28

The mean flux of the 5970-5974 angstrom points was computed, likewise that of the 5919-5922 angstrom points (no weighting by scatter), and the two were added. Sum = 99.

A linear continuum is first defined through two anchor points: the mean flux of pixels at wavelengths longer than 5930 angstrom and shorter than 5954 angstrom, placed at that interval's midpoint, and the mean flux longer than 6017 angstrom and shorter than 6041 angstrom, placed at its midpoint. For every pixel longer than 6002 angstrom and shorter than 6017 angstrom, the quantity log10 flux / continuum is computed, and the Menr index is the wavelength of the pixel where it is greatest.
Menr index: 6003.82 angstrom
